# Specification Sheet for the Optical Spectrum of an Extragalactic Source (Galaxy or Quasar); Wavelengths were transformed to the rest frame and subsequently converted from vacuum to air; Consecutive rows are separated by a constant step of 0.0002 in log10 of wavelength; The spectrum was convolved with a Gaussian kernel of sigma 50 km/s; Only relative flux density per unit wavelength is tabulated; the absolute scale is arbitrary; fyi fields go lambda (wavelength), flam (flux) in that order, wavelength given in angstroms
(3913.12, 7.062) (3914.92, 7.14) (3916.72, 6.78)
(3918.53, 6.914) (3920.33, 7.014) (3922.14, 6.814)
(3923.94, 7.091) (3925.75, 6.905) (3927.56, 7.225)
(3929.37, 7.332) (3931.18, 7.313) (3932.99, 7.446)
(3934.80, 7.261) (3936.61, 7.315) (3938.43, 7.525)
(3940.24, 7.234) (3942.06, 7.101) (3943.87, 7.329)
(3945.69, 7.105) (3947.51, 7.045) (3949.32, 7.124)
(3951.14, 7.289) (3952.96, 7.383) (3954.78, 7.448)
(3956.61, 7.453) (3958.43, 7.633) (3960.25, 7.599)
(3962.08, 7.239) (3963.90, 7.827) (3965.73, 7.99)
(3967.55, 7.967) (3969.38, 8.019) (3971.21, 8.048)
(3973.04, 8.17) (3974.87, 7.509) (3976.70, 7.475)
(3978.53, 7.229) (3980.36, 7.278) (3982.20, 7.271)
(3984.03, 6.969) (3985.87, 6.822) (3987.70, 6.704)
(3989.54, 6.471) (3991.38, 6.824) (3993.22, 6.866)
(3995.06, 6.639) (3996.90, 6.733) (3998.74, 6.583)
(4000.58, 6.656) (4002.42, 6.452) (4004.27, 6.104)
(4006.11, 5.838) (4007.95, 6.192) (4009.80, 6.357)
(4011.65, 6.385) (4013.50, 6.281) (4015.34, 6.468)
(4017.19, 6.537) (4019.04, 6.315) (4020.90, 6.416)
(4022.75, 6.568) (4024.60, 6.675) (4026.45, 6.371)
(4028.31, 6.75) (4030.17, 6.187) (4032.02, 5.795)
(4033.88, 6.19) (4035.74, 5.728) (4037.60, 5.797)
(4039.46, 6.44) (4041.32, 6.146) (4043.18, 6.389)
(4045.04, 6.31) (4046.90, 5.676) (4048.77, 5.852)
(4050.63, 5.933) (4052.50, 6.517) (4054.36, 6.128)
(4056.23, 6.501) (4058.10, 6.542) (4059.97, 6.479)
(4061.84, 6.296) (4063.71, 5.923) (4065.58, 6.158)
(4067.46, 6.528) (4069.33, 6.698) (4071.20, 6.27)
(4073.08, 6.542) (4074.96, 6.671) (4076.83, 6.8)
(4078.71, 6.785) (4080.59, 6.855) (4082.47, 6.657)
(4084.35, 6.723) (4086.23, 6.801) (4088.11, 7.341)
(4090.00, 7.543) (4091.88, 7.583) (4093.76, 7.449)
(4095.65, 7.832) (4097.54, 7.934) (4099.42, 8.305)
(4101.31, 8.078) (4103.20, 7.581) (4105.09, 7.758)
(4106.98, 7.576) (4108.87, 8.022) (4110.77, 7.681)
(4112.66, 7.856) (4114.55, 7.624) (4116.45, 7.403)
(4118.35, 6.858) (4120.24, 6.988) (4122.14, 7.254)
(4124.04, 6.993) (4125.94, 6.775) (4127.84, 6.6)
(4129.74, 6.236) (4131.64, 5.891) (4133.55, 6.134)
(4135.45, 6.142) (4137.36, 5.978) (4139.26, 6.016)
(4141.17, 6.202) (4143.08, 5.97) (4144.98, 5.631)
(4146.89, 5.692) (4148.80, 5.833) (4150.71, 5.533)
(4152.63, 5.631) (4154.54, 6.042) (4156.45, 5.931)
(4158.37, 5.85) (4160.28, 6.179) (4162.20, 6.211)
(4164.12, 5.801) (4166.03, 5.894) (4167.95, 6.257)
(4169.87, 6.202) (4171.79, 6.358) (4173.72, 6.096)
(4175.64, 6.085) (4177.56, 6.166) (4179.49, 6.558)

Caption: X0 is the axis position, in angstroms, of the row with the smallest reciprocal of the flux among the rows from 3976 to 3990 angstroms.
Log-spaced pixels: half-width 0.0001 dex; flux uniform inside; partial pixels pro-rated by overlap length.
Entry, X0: 3976.70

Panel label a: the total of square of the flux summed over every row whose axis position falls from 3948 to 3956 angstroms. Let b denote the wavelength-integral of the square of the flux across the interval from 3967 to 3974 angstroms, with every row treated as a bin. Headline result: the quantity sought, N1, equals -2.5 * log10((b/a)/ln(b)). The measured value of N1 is 1.15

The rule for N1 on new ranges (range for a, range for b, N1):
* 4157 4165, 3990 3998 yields 0.92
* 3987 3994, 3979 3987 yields 1.08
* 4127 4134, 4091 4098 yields 0.88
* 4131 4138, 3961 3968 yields 0.80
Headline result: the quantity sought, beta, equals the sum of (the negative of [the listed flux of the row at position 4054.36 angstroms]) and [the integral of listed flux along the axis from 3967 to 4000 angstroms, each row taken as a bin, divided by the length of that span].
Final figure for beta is 1.1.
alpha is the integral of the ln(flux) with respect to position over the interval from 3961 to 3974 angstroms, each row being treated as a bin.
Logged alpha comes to 26.8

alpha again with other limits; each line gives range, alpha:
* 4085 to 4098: 26.1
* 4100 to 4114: 28.8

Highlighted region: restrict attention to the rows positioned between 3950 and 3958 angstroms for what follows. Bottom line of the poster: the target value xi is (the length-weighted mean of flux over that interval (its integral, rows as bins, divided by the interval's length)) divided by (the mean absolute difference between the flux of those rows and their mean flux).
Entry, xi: 129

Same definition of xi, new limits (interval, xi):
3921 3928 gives 47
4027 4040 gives 20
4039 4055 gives 27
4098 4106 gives 30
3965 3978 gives 35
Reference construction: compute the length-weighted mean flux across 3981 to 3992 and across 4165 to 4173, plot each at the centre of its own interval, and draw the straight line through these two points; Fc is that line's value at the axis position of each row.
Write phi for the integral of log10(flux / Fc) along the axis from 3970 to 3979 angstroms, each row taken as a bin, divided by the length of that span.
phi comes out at 0.05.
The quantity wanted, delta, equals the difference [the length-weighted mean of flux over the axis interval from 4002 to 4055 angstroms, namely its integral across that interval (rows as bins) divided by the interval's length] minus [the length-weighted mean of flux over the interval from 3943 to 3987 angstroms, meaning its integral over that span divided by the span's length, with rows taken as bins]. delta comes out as -1.2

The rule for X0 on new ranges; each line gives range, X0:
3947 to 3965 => 3963.90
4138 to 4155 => 4141.17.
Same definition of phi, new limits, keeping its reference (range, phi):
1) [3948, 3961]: 0.03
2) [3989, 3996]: -0.01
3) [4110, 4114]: 0.08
